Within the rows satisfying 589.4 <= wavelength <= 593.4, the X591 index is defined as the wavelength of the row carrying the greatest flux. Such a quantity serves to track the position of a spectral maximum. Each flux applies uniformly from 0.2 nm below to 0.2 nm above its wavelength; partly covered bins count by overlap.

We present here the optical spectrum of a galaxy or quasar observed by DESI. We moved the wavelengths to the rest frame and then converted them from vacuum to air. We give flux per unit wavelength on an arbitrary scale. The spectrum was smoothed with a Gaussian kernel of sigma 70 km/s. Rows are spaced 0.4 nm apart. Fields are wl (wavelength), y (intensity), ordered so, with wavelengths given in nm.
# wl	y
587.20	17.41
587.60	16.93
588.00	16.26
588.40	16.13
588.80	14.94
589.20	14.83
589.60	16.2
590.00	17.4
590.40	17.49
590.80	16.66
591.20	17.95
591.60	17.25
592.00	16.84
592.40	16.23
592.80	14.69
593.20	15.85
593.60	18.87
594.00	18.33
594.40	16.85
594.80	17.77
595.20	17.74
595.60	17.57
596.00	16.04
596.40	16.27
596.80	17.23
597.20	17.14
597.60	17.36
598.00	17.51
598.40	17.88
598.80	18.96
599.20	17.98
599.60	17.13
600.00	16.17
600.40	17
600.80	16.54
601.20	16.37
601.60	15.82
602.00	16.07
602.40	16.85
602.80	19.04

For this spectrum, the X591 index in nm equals 591.20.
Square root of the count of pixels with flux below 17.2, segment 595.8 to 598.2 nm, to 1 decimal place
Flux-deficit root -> 1.7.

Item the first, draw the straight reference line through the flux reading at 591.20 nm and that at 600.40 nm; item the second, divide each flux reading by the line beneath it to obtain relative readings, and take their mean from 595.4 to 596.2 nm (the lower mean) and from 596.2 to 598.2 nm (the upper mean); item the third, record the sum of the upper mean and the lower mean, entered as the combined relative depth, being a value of 1.95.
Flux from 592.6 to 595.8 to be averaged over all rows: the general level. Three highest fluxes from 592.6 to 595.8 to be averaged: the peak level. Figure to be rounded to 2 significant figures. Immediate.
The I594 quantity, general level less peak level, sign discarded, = 1.1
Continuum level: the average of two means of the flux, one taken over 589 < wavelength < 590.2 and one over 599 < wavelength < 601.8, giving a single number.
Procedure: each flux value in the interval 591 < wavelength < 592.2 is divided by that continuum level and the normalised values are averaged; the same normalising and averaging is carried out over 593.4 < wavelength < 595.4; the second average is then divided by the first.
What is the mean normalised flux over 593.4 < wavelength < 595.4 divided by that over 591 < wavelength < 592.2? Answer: 1.03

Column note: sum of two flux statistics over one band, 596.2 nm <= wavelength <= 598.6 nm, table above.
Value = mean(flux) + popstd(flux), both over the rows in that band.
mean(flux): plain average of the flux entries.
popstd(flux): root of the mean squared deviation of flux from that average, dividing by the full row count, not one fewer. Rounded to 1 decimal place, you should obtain 17.7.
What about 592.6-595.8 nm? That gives 18.5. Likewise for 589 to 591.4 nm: 17.8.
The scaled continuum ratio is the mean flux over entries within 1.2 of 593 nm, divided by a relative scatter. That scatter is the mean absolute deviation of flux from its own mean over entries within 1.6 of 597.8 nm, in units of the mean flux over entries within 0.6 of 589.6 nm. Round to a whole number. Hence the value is 494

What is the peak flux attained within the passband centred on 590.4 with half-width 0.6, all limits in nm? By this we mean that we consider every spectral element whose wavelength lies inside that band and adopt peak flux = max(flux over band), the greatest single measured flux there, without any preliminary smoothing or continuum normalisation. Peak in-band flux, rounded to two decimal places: 17.49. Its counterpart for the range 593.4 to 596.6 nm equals 18.87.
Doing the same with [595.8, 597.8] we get 17.36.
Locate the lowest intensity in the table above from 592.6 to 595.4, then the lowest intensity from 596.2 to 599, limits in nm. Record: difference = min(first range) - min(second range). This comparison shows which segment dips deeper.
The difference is -1.58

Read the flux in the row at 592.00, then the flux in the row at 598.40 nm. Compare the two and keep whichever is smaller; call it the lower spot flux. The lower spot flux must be 16.8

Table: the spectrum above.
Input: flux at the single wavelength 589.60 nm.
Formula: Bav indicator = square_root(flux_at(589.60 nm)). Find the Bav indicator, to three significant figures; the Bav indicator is 4.02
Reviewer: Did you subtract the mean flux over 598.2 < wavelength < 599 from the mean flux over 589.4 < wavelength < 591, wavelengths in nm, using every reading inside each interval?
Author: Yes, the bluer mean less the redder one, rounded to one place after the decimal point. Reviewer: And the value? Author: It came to -1.5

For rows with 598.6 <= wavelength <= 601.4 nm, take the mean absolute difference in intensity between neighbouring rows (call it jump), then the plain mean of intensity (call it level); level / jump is 24.2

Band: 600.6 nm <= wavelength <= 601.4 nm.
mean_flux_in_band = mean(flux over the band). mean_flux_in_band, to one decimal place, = 16.5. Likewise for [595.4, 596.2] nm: 16.8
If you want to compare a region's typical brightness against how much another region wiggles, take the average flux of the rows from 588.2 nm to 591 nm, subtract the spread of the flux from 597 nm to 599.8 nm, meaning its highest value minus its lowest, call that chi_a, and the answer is 14.4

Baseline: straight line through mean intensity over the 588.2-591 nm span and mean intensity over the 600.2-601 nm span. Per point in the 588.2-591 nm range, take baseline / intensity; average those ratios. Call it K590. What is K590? 1.00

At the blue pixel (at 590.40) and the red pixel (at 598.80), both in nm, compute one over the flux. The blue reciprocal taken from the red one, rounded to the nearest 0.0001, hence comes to -0.0044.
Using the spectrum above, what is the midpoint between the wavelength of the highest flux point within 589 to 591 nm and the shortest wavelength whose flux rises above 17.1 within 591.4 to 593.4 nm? 591.00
